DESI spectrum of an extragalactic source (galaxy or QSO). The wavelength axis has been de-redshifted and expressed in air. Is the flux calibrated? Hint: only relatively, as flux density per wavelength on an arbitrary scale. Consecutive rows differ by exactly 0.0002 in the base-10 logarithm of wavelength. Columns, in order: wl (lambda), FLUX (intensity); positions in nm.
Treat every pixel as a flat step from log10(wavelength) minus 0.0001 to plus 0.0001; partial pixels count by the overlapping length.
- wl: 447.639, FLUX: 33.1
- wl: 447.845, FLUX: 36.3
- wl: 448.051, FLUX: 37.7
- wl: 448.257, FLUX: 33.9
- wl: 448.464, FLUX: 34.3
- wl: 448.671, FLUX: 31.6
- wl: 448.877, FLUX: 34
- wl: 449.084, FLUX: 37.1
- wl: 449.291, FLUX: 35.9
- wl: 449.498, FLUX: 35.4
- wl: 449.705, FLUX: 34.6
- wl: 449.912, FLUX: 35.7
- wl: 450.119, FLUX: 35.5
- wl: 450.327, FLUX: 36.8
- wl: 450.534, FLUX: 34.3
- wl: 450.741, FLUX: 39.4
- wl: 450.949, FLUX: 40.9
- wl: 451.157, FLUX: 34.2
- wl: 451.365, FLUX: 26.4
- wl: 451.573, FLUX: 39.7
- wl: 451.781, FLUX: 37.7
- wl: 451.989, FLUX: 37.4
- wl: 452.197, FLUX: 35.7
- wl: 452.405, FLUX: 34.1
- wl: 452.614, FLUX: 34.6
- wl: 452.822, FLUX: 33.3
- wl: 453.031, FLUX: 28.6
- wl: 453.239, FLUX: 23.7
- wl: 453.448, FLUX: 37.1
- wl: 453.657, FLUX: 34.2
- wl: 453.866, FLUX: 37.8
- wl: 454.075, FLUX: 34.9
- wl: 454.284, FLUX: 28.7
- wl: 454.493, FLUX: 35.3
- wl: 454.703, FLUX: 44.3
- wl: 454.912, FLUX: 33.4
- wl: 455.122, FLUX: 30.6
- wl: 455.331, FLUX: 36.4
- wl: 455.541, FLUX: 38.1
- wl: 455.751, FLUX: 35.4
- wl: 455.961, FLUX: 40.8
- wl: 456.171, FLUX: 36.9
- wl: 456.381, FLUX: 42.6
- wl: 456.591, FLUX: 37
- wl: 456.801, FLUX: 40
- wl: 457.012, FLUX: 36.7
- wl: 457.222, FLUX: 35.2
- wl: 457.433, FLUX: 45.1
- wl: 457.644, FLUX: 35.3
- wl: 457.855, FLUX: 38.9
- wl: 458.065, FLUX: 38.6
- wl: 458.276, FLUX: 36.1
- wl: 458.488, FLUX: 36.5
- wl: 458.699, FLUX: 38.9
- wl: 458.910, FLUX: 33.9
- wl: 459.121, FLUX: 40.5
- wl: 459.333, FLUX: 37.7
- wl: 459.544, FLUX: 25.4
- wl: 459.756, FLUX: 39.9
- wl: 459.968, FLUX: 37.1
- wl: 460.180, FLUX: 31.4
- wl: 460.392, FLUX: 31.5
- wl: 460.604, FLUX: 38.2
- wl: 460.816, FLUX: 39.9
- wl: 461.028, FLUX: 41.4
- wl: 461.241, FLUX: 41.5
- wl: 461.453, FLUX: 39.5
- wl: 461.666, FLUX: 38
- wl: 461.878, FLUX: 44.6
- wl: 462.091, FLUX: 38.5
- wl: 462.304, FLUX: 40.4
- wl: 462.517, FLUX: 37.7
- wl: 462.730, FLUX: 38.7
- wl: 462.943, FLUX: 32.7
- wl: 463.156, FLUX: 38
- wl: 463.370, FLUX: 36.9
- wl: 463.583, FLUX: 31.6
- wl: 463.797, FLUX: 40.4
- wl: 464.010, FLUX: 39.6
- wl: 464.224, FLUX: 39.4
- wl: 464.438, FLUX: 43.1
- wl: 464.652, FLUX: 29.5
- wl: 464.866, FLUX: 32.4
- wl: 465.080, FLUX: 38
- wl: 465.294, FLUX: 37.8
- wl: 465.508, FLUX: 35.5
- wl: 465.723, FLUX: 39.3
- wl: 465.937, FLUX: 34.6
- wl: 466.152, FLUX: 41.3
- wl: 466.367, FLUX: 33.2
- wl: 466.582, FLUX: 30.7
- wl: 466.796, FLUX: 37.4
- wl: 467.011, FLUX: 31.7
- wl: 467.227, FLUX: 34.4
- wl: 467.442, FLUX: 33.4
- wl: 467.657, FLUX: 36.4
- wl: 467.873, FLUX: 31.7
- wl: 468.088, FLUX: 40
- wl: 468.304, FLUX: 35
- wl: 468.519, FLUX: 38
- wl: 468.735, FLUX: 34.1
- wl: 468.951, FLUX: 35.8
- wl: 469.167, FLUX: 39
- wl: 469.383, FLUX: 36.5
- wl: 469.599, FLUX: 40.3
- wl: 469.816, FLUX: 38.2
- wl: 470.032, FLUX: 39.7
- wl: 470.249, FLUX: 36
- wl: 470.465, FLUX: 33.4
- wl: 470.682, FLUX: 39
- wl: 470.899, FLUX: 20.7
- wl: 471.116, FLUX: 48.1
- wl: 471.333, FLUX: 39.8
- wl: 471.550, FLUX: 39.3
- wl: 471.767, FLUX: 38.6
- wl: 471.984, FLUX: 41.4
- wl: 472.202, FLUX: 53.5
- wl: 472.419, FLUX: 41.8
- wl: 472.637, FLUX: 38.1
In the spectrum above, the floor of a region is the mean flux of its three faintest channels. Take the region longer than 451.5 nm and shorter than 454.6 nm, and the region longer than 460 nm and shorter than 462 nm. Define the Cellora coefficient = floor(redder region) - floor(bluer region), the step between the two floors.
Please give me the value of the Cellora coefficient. 7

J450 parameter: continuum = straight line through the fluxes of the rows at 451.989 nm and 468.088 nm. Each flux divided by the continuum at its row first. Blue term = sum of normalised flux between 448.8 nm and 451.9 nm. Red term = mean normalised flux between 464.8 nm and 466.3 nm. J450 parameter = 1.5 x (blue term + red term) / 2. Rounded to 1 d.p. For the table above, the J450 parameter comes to 11.6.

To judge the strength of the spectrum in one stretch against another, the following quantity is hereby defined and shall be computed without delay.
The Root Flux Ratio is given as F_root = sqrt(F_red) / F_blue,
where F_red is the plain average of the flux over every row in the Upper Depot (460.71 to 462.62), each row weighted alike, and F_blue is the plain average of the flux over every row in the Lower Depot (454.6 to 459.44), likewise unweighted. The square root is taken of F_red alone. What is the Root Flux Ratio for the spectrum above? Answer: 0.168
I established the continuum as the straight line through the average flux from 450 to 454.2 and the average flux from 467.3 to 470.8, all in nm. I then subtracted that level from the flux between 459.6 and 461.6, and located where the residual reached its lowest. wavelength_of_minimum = 460.180 nm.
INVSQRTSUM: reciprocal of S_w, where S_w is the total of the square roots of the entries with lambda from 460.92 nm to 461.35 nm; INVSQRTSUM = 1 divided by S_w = 0.08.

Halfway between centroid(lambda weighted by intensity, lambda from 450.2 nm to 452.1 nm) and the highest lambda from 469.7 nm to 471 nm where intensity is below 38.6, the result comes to 461.03 nm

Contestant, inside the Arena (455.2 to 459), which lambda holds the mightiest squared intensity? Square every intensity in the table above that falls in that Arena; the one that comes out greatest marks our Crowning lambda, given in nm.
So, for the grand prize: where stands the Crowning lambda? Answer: 457.433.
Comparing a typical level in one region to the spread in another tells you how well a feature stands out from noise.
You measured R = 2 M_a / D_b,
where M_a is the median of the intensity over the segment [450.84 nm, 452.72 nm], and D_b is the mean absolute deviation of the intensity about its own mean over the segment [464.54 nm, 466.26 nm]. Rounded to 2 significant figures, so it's 23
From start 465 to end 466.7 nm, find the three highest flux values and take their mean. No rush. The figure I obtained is 39.5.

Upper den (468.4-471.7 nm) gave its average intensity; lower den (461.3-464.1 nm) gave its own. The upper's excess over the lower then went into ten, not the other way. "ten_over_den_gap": -10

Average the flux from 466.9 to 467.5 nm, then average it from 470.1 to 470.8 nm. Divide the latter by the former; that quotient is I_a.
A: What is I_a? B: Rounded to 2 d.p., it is 1.09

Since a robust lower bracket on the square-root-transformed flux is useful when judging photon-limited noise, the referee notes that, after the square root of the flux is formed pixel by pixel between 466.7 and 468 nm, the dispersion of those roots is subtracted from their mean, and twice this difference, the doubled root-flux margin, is 11.3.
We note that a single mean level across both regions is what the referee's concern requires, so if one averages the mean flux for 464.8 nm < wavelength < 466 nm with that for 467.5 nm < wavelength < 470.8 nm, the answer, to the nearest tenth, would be 36.6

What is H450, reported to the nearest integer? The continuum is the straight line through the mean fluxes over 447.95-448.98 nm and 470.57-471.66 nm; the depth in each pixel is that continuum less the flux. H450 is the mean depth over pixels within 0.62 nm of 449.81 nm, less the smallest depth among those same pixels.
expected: 1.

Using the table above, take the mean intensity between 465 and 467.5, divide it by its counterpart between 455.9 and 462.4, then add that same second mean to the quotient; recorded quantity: 38.9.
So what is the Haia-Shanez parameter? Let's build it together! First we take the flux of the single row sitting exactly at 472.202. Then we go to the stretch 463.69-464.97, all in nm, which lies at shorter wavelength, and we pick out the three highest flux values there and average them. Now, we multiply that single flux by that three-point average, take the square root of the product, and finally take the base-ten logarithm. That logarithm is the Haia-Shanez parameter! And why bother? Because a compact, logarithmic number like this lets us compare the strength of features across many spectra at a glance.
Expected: 1.67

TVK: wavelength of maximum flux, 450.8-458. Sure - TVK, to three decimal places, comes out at 457.433 nm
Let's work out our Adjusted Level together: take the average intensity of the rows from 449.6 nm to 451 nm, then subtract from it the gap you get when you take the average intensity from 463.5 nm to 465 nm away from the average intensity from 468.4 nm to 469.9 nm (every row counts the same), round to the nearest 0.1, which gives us 35.9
